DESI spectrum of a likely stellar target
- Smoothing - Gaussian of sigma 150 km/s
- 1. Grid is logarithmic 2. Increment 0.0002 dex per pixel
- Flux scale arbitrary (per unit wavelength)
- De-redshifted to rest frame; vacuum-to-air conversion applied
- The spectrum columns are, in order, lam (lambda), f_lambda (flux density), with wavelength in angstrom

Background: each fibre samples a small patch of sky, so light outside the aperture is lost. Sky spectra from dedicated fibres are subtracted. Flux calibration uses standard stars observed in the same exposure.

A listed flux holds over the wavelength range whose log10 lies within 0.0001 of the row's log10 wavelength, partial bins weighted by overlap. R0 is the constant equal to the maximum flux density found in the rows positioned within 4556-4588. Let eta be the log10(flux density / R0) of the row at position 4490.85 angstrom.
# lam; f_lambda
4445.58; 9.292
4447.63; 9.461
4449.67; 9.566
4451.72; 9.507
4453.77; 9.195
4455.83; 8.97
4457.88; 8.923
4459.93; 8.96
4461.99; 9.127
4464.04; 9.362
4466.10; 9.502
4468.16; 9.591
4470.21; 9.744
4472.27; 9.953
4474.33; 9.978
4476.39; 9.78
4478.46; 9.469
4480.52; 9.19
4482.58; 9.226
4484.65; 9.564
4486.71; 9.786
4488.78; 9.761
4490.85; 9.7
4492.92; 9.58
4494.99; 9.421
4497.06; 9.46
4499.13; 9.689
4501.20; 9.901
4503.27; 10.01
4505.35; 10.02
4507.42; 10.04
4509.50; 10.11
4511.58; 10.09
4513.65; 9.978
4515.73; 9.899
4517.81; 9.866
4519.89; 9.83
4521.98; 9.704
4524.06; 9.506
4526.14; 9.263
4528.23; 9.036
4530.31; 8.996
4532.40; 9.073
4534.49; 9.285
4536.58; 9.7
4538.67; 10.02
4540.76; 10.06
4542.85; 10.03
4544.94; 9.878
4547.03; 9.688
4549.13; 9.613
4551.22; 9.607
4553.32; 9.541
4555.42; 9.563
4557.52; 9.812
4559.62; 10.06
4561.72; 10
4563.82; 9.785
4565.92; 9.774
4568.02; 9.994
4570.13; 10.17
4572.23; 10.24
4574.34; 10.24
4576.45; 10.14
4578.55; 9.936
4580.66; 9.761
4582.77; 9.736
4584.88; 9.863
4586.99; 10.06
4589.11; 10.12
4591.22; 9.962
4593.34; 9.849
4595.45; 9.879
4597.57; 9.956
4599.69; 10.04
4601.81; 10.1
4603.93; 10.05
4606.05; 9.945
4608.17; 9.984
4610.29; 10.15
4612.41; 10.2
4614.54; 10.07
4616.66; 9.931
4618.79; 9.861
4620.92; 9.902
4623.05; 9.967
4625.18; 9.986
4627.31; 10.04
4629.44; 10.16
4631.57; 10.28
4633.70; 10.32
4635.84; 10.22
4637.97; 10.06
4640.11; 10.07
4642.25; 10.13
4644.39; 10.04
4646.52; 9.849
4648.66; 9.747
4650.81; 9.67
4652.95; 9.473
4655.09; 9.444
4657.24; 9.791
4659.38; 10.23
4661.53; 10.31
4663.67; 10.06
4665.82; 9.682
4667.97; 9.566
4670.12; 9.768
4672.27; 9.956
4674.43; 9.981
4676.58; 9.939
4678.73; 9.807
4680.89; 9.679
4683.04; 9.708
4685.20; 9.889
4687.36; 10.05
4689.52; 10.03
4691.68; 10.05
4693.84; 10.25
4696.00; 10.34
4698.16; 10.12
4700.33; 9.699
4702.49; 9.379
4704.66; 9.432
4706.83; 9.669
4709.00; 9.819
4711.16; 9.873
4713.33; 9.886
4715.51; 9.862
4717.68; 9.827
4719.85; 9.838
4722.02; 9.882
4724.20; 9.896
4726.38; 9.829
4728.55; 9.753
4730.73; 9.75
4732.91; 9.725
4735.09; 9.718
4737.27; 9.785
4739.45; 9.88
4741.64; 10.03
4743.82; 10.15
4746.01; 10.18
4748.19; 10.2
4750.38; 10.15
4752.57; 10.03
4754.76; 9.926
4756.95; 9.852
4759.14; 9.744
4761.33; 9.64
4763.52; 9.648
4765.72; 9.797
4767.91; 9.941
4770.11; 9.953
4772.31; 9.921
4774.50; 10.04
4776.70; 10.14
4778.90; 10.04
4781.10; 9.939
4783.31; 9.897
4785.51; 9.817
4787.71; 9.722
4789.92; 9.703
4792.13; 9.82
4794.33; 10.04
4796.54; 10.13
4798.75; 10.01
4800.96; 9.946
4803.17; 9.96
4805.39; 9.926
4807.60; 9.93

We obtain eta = -0.024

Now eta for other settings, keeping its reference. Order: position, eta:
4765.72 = -0.019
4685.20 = -0.015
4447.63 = -0.034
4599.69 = -0.009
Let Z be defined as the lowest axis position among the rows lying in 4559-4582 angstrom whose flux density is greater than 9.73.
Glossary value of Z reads 4559.62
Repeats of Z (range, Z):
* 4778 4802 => 4778.90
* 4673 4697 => 4674.43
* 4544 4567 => 4544.94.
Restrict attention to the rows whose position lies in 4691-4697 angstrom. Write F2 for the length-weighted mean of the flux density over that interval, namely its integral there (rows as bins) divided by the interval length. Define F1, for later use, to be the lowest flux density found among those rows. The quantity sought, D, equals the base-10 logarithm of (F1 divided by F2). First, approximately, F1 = 10.05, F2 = 10.2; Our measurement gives -0.008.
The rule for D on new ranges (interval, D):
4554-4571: -0.014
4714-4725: -0.001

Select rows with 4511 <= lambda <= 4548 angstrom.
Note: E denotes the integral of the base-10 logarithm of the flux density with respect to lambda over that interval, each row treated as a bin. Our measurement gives 36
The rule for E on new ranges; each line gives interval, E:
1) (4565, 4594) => 29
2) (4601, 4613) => 12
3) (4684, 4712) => 28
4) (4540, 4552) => 12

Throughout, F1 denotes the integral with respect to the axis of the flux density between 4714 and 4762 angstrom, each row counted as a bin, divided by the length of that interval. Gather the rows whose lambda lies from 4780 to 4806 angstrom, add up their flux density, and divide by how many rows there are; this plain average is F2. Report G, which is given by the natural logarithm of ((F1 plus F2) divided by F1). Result 0.694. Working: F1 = 9.9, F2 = 9.91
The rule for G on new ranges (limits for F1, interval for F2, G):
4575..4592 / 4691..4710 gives 0.688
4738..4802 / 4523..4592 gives 0.685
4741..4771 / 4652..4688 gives 0.688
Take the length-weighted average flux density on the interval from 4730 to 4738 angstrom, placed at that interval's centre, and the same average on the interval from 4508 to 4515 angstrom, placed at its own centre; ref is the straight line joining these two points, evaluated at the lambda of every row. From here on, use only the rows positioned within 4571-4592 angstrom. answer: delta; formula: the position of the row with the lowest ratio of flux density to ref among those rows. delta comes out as 4582.77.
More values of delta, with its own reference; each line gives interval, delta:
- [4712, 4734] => 4732.91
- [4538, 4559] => 4553.32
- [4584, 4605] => 4593.34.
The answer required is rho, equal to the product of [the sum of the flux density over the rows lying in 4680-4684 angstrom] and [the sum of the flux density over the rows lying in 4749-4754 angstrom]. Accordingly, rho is 391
